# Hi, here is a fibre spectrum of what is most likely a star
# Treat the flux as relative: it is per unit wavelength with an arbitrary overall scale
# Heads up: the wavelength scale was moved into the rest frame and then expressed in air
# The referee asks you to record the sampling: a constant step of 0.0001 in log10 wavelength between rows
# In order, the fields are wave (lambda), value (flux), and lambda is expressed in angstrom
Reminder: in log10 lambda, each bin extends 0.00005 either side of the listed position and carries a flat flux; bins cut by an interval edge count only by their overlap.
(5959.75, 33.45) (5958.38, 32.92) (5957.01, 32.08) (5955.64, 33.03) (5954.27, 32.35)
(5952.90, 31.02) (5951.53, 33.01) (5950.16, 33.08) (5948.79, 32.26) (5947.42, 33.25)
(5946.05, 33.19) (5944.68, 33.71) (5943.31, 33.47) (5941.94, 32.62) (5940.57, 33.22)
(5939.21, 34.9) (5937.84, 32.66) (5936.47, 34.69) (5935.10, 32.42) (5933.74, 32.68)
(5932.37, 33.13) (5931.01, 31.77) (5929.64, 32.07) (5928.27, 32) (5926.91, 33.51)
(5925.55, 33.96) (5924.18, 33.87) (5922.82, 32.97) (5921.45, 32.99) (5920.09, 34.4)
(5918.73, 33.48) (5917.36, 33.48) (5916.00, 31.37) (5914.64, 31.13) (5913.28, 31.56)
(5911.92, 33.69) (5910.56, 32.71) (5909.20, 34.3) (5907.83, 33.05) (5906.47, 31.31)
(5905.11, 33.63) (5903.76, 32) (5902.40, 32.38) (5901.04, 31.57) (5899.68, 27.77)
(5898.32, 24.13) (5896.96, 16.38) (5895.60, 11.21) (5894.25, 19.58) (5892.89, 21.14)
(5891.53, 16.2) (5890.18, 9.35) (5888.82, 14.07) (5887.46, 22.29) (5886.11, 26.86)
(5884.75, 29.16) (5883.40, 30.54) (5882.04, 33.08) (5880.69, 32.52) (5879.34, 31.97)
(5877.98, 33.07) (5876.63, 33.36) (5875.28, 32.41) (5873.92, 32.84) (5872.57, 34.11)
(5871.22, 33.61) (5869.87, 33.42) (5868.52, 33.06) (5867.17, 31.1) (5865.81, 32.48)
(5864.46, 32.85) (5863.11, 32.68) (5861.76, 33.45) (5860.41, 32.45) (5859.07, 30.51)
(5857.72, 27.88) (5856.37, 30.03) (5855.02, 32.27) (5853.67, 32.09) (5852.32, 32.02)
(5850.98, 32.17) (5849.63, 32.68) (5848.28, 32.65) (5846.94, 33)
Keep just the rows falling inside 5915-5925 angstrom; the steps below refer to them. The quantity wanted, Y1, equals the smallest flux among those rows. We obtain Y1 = 31.37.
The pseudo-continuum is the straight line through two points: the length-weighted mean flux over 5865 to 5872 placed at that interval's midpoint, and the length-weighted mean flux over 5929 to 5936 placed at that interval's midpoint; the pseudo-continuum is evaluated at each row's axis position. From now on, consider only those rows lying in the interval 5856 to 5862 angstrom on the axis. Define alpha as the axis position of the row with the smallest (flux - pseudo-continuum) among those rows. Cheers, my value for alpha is 5857.72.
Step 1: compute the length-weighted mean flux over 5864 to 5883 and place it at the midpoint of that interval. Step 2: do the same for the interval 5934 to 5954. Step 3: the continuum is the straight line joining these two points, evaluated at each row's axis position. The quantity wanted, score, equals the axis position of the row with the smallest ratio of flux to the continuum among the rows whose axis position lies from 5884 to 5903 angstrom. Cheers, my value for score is 5890.18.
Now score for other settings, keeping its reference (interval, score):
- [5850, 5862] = 5857.72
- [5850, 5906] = 5890.18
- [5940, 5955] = 5952.90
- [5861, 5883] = 5867.17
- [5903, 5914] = 5906.47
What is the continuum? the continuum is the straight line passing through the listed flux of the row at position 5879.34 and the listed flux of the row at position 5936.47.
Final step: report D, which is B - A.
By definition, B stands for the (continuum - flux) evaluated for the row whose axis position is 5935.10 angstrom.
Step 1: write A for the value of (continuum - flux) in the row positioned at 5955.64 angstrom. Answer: -0.4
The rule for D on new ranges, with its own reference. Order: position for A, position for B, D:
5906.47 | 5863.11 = -3.4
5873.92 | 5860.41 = -0.3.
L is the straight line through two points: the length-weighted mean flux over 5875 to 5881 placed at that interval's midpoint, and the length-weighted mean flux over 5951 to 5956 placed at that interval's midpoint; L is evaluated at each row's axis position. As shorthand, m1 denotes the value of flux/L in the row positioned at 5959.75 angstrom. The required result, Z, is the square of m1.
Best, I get 1.07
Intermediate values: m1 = 1.04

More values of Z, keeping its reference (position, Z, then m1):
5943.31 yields 1.07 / 1.03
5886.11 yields 0.68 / 0.82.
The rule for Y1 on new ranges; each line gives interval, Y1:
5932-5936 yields 32.42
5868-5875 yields 32.84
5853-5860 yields 27.88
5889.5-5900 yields 9.35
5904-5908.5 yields 31.31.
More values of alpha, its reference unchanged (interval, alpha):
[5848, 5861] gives 5857.72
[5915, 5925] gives 5916.00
